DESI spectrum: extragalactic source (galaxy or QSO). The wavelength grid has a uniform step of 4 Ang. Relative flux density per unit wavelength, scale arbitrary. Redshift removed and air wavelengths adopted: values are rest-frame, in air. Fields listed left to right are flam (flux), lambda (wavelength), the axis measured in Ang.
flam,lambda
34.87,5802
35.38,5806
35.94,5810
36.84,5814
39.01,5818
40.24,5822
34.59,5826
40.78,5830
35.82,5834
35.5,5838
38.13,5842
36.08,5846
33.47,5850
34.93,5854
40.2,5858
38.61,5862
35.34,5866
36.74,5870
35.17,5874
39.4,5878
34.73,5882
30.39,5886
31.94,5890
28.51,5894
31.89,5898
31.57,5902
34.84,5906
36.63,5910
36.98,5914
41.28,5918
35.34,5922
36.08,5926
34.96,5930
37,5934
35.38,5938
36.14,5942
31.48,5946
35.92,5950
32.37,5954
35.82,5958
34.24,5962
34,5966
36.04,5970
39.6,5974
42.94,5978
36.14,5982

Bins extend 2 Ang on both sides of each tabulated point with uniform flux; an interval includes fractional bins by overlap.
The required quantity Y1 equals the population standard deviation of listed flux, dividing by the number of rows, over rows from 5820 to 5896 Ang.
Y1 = 3.2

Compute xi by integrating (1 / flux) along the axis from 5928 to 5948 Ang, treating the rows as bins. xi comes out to 0.573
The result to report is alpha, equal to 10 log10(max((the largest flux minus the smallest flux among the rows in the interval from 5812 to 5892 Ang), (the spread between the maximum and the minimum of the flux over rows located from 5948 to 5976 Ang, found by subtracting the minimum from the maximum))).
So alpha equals 10.2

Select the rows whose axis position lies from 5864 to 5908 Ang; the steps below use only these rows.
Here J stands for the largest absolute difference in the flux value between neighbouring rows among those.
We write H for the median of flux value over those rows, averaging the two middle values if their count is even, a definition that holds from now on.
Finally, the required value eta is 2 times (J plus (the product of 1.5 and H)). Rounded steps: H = 34.7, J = 4.7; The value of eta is 114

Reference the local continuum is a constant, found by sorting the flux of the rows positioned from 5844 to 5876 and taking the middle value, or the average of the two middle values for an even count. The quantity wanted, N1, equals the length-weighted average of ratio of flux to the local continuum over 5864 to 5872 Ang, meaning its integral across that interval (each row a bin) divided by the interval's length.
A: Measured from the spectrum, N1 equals 1.01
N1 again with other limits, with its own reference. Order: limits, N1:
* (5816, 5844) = 1.06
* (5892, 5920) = 0.97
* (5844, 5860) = 1.01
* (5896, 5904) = 0.89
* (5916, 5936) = 1.03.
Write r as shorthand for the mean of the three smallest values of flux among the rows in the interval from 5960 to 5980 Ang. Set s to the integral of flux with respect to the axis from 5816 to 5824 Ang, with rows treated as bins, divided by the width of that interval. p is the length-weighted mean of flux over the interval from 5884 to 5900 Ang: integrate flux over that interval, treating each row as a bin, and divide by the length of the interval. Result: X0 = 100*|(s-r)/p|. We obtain 15.9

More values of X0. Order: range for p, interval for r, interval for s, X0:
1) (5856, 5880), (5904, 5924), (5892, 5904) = 13.2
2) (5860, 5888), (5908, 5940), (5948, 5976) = 0.6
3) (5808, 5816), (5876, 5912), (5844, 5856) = 12.8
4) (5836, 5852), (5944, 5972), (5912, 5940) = 11.5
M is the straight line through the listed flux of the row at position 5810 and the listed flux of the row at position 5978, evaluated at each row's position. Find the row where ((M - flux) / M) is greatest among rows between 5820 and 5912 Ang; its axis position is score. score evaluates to 5894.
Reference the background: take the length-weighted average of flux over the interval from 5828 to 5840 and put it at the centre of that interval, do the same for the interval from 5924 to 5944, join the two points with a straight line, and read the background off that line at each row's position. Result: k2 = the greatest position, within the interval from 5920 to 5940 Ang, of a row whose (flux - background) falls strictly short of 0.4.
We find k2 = 5938 Ang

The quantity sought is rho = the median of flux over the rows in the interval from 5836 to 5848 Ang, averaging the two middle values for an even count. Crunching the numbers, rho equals 36.1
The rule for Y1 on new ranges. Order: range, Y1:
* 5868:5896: 3.5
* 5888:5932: 3.3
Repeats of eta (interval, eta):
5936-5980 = 117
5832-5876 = 118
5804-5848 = 121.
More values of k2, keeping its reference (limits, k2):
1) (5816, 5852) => 5850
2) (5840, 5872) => 5870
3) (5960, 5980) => 5966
